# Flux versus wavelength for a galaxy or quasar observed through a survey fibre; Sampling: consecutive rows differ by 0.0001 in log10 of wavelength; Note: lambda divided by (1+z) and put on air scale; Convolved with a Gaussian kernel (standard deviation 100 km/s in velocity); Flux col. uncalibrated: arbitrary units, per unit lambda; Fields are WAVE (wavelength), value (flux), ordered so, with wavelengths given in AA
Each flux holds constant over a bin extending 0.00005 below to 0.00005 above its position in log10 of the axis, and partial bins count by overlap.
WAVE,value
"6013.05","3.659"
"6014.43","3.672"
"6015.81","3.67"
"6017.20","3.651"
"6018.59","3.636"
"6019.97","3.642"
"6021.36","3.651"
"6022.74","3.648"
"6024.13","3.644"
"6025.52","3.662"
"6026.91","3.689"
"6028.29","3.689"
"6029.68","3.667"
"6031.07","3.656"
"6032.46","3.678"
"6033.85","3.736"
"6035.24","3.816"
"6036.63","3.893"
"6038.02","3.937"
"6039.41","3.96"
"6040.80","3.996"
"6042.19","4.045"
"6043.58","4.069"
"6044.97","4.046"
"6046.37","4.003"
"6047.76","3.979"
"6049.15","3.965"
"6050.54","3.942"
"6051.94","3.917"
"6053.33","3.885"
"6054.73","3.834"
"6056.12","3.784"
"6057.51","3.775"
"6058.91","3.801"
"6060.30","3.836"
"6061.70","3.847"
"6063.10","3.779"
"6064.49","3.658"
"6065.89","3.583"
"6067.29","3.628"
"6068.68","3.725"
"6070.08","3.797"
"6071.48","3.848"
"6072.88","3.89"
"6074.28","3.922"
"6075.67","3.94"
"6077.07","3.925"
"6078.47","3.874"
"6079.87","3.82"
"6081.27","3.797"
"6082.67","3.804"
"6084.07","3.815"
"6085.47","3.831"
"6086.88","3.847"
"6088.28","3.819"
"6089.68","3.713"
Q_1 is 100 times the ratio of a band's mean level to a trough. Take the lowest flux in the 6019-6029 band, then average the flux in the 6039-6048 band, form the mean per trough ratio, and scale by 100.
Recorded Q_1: 110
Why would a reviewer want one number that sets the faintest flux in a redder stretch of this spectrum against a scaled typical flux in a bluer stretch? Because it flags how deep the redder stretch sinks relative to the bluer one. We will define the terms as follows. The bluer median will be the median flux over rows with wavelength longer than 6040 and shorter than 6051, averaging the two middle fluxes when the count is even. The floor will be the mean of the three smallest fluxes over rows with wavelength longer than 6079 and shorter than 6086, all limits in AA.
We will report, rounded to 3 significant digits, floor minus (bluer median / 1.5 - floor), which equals 4.94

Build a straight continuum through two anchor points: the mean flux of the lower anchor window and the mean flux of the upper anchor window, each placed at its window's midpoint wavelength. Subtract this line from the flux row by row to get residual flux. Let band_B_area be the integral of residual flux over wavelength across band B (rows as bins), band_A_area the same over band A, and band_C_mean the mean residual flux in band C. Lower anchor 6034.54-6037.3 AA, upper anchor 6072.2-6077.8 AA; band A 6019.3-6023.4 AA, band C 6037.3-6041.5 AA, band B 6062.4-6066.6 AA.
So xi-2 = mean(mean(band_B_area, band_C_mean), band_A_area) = -0.6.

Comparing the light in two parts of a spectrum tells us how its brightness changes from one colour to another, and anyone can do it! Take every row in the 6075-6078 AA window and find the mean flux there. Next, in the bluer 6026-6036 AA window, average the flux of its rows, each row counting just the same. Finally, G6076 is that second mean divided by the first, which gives 0.94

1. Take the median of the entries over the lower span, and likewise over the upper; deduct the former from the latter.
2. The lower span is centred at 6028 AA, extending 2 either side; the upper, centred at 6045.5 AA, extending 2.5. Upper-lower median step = 0.34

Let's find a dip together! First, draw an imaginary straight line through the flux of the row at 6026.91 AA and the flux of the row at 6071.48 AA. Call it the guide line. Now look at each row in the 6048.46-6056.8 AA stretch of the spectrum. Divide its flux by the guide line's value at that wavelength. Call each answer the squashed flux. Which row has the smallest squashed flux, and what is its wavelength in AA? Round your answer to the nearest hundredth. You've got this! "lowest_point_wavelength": 6056.12 AA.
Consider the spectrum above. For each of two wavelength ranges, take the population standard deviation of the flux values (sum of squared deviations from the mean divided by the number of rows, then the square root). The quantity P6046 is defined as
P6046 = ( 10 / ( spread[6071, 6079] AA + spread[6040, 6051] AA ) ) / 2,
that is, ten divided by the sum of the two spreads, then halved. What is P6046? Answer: 68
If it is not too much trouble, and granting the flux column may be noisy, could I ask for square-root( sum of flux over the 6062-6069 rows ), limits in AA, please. 4.29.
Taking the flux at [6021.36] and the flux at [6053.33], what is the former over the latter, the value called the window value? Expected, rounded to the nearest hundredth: 0.94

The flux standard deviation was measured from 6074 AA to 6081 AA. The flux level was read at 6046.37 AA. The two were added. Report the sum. 4.05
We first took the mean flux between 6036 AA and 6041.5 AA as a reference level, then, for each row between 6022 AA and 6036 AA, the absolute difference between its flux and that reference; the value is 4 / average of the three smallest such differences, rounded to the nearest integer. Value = 20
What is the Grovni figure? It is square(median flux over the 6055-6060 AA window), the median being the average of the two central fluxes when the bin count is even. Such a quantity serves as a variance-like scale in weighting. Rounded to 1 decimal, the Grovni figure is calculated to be 14.3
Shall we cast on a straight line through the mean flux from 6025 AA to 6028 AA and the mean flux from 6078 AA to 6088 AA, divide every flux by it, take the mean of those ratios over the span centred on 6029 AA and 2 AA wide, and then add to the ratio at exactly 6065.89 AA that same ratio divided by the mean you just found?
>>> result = 1.90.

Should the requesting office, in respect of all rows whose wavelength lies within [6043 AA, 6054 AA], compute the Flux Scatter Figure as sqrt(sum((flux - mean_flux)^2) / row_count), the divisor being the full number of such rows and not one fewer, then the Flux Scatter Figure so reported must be 0.058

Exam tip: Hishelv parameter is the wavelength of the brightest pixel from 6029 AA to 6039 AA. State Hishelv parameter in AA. 6038.02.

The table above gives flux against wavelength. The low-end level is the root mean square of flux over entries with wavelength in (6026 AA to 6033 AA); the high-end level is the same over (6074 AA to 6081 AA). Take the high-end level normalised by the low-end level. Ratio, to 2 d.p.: 1.06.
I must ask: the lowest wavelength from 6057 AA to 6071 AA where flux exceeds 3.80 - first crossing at 6058.91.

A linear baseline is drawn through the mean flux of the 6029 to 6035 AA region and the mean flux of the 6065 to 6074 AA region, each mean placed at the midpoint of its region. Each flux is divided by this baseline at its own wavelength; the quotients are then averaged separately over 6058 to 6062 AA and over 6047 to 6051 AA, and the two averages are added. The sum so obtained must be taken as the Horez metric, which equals 2.09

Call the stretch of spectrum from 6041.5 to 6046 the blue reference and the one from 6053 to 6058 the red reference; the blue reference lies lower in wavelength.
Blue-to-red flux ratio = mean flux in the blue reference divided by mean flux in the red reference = 1.06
